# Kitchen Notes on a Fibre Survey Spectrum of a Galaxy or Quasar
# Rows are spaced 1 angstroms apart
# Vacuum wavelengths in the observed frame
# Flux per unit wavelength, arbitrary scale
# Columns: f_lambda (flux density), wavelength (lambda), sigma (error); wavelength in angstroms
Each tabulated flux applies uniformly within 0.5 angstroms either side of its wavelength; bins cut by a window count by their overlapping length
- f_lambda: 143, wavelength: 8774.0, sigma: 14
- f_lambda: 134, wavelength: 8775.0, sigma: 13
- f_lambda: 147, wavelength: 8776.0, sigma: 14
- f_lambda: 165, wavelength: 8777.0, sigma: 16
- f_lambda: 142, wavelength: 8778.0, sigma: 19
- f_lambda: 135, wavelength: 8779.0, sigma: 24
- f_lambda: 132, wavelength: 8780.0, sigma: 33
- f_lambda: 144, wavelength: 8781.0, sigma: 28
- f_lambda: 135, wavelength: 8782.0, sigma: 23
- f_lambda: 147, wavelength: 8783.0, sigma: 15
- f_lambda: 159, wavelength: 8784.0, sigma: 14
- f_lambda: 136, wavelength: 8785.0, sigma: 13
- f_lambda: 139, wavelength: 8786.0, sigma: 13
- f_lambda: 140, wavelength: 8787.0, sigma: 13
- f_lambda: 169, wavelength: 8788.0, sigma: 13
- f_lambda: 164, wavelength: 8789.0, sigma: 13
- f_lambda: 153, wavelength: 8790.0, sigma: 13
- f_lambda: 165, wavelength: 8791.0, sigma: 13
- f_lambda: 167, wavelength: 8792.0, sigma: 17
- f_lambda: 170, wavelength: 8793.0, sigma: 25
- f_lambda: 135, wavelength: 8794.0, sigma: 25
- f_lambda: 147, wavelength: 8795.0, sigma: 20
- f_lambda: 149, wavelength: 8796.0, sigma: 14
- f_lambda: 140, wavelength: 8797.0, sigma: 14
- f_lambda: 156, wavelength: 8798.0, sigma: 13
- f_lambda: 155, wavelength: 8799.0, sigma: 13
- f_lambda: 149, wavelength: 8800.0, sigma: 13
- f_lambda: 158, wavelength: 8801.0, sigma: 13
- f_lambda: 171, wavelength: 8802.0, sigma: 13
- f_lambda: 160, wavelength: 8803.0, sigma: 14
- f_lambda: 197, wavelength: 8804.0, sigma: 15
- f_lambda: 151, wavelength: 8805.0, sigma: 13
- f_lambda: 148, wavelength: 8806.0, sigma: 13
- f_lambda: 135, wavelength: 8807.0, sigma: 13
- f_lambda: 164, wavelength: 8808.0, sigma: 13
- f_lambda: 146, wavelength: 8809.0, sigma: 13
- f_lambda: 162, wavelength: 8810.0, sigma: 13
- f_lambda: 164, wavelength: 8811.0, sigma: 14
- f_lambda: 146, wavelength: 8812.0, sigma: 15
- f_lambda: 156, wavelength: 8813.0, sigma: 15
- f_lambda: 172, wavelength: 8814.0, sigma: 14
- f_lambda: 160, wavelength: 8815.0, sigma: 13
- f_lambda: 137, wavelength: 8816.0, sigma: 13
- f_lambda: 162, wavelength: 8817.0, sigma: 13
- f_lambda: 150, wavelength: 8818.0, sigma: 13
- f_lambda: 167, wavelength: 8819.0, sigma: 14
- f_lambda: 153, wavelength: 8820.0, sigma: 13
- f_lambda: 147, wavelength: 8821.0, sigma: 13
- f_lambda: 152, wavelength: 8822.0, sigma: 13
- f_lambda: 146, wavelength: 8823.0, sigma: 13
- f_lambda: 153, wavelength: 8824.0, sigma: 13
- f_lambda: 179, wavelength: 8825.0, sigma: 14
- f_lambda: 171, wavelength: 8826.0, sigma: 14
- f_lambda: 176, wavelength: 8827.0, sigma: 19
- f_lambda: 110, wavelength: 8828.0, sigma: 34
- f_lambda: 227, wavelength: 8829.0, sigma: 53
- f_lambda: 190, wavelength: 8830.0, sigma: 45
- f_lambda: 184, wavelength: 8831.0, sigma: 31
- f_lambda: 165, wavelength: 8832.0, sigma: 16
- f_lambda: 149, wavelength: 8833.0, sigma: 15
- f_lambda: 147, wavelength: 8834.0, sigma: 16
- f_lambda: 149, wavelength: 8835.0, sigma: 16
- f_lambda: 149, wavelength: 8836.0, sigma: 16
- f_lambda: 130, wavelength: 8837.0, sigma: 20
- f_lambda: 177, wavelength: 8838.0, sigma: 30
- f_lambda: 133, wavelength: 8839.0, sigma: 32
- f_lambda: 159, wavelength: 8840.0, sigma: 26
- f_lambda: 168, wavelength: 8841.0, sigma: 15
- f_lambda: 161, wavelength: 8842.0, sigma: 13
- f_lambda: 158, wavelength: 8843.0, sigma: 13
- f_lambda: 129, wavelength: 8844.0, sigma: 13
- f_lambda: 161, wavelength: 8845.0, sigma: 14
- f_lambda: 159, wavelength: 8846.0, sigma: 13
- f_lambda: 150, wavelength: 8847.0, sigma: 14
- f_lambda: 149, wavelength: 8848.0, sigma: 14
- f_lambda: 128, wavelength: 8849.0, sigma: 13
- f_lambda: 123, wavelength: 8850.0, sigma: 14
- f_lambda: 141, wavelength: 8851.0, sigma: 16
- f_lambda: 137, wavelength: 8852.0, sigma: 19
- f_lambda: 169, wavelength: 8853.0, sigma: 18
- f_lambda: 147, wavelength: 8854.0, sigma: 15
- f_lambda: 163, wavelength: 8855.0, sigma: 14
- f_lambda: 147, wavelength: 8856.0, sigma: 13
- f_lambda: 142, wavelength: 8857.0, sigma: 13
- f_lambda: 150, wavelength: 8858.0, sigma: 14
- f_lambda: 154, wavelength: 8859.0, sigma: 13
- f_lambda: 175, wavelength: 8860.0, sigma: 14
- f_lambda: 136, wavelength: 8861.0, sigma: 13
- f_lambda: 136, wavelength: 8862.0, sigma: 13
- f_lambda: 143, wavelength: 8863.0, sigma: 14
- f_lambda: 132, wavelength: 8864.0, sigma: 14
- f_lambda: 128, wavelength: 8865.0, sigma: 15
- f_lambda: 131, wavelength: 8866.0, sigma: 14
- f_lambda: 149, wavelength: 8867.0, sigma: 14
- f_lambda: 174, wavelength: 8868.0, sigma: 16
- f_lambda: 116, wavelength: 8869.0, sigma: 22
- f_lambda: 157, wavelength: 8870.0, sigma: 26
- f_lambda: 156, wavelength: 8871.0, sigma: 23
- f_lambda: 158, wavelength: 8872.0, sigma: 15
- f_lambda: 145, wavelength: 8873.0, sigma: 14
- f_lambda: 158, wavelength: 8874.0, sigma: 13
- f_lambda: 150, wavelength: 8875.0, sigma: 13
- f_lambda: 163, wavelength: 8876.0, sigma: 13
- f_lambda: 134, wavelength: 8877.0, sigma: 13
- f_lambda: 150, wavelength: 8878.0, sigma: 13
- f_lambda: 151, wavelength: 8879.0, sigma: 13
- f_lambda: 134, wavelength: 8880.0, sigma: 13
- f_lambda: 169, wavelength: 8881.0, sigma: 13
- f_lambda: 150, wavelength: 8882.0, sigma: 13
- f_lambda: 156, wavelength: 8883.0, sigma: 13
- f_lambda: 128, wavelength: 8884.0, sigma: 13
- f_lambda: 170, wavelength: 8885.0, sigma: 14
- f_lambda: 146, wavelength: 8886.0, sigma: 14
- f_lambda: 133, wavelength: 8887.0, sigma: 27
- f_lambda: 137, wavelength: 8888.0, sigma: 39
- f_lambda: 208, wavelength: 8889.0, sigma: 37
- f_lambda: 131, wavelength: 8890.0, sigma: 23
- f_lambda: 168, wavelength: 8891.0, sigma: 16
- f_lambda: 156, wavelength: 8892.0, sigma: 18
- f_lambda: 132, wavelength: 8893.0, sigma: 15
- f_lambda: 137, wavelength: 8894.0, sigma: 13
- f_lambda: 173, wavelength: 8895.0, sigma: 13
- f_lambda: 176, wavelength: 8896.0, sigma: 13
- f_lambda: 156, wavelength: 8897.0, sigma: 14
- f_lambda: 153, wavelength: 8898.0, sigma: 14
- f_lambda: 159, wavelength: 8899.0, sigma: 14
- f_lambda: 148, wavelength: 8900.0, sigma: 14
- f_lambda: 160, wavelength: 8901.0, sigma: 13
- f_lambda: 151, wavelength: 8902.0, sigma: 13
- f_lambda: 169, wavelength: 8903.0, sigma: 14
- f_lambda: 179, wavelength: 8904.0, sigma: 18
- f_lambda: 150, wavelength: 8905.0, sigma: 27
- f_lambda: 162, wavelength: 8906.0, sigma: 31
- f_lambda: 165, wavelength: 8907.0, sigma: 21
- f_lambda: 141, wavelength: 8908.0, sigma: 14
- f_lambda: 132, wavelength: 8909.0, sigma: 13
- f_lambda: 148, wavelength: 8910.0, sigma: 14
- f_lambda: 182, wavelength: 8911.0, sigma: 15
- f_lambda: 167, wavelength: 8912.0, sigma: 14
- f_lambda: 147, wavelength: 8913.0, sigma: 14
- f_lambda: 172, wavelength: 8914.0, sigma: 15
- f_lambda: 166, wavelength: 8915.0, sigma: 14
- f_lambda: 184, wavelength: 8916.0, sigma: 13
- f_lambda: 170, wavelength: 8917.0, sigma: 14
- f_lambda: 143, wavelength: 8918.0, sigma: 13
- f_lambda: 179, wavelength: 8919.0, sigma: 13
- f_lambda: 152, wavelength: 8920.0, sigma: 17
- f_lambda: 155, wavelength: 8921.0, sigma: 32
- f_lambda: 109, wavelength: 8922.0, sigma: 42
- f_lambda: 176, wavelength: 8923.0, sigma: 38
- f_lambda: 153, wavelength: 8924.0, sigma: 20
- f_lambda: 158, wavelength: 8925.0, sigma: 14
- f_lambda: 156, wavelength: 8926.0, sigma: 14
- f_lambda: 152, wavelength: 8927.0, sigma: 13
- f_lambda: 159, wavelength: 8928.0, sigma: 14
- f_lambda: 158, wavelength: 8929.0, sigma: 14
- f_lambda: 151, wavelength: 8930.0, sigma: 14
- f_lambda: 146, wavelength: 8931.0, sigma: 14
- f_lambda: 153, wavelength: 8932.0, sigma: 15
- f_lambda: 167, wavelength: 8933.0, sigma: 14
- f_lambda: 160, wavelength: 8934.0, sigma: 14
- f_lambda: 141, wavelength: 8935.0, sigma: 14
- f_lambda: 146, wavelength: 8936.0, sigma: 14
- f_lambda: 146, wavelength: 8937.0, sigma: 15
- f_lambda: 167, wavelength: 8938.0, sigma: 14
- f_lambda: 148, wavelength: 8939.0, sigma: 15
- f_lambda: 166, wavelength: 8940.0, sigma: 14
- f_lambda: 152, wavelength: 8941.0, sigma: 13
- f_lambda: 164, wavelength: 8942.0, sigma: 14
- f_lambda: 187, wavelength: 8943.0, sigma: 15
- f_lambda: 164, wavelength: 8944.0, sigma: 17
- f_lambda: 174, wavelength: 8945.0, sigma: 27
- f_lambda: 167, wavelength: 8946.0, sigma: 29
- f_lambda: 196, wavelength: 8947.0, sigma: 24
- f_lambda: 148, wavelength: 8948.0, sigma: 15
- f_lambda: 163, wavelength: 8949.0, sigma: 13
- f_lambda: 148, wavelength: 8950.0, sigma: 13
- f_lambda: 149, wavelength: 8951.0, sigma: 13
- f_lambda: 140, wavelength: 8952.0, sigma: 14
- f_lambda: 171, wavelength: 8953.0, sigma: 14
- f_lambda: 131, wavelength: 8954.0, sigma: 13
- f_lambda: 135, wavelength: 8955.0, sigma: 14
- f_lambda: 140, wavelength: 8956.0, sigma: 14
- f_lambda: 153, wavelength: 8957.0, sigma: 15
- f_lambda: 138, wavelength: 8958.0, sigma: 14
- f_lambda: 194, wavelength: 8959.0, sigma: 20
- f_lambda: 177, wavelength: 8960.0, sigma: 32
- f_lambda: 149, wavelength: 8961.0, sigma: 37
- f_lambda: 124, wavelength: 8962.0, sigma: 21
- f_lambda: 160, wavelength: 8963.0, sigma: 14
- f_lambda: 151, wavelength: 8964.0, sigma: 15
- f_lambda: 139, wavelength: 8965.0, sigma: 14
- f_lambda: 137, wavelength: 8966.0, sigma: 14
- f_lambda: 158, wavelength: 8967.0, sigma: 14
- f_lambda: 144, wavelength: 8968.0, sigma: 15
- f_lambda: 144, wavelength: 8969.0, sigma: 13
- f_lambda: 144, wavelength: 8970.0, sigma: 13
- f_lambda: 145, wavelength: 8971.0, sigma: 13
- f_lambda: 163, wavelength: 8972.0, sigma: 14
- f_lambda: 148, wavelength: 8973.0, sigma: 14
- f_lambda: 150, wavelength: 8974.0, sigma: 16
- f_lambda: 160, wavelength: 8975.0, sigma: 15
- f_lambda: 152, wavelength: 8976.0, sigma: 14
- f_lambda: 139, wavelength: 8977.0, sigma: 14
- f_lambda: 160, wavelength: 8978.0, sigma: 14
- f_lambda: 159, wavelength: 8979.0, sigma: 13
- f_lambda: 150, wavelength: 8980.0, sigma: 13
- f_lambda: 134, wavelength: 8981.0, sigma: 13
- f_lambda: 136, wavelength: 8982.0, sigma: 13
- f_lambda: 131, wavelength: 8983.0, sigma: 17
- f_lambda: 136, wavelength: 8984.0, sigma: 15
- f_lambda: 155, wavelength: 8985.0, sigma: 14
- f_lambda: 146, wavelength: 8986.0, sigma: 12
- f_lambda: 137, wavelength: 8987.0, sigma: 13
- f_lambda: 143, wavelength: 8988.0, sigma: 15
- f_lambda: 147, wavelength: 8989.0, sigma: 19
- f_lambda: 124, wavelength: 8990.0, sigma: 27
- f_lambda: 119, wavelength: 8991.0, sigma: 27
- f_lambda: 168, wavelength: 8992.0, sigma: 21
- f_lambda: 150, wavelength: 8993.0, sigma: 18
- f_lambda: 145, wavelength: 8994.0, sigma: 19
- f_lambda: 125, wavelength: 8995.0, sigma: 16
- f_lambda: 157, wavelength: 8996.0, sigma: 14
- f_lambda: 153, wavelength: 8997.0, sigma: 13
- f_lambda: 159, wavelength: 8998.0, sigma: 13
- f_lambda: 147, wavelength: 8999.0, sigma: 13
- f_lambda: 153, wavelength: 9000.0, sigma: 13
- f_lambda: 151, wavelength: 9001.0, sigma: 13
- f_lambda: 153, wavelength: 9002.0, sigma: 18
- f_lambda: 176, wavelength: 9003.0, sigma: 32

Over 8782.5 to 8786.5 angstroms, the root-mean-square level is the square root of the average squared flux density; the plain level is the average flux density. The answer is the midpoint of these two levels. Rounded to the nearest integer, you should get 145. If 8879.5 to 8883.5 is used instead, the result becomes 153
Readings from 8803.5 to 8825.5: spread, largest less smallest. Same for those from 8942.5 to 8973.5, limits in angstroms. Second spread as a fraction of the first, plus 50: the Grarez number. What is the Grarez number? 51.16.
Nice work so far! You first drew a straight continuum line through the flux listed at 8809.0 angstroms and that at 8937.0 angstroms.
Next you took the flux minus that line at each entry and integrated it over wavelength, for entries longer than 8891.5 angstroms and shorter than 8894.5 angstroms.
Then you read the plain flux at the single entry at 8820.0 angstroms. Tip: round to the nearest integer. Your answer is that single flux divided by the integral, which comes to -12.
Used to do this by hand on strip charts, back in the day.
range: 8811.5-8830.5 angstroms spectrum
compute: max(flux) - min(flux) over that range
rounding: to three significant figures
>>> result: 117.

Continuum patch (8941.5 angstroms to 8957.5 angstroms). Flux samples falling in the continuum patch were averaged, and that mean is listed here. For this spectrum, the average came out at 158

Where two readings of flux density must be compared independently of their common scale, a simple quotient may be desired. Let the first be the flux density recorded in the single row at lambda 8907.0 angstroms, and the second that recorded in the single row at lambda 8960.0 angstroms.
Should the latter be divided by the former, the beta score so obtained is 1.1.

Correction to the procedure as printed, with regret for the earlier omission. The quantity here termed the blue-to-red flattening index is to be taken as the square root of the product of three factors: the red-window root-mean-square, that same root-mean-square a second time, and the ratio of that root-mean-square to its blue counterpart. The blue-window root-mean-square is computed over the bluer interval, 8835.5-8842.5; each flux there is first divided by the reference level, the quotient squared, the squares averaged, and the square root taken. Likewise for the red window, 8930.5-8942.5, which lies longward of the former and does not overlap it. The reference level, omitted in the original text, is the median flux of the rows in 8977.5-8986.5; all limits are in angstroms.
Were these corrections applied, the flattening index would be 1.06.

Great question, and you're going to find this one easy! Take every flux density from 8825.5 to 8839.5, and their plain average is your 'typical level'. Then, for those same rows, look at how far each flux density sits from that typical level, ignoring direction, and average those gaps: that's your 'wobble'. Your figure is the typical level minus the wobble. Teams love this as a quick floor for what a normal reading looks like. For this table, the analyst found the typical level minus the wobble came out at 138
